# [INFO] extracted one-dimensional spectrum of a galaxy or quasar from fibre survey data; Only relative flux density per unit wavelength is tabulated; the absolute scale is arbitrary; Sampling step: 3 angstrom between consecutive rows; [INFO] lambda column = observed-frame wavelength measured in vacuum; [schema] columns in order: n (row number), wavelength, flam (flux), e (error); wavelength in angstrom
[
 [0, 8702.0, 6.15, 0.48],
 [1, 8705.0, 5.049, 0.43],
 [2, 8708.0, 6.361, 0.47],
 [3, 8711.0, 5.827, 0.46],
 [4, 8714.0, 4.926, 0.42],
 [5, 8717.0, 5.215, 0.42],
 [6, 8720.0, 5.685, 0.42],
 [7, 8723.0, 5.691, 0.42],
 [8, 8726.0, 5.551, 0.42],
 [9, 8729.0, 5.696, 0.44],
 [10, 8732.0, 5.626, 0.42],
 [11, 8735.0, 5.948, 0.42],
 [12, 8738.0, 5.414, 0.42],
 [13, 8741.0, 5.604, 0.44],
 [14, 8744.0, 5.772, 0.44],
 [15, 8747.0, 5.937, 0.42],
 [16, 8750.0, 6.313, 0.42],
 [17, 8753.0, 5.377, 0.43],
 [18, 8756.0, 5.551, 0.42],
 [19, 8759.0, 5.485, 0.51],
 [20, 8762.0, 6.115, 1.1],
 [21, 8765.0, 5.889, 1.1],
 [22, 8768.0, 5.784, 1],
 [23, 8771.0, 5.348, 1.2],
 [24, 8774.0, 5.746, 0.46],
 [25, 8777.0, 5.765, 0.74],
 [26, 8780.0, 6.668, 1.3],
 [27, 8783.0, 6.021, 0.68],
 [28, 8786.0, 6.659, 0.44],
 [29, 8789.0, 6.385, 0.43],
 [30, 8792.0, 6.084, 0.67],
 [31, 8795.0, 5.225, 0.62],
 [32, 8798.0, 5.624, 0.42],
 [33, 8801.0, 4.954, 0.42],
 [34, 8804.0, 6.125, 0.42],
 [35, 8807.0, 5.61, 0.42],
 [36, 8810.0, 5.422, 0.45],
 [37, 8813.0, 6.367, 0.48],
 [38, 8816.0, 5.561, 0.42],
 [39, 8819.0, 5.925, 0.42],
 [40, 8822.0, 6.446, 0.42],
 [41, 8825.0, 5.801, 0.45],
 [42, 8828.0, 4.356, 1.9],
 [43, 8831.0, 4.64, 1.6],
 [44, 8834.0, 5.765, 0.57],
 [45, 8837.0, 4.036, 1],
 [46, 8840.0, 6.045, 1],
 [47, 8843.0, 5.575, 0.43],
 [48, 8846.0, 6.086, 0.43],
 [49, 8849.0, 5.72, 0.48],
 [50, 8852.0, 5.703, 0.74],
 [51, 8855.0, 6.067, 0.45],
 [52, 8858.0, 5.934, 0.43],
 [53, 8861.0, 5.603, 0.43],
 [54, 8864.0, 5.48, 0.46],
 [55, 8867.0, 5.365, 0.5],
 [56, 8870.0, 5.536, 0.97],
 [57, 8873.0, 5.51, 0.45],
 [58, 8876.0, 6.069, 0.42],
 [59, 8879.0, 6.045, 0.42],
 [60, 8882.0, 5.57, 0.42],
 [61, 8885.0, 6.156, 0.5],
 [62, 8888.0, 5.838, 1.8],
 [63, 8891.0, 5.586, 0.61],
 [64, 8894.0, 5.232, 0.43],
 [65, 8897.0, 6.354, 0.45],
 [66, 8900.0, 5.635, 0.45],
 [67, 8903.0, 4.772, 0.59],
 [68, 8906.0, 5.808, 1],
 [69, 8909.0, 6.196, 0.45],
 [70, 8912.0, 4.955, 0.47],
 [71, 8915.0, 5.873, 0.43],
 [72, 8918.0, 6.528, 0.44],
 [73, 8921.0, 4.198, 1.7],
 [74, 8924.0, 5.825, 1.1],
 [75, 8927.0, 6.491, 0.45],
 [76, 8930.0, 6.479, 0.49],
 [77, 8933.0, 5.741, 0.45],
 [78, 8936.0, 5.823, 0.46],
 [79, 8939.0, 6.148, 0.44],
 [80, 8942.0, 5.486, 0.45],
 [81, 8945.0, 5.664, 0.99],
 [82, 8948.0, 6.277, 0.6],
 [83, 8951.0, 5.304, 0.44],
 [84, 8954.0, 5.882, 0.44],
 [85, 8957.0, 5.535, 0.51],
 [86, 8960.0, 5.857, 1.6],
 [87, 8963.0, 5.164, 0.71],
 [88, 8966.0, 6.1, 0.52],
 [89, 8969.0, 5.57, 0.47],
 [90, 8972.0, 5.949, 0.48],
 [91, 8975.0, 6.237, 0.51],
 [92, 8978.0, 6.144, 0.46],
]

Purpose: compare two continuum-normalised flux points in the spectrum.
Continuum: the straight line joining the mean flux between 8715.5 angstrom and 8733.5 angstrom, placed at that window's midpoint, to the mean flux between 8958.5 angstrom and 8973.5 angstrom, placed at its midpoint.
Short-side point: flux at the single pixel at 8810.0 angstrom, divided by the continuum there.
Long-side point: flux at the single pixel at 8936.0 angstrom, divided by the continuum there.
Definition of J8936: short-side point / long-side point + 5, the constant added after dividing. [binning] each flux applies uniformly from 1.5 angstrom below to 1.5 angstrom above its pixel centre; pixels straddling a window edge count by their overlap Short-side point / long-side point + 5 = 5.94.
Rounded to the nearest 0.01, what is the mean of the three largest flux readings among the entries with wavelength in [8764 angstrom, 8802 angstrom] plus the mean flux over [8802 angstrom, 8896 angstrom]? 12.22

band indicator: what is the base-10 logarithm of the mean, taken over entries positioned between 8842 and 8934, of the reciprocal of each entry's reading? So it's -0.755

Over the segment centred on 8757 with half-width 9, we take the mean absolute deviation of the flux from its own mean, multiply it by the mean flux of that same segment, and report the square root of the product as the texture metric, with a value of 1.36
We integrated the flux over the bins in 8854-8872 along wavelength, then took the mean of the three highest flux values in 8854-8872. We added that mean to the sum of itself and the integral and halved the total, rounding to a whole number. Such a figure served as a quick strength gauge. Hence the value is 57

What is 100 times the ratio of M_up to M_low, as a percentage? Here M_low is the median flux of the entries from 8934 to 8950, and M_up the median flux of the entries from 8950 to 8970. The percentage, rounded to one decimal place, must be 95.7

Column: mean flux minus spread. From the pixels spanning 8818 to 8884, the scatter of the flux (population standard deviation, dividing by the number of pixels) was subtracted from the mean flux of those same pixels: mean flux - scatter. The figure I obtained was 5.0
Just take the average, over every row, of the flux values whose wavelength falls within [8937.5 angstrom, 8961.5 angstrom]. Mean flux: 5.77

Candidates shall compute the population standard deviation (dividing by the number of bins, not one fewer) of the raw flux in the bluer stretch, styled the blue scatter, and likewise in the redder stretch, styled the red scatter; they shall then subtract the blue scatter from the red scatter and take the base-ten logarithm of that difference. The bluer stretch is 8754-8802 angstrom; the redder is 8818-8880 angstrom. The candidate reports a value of -0.9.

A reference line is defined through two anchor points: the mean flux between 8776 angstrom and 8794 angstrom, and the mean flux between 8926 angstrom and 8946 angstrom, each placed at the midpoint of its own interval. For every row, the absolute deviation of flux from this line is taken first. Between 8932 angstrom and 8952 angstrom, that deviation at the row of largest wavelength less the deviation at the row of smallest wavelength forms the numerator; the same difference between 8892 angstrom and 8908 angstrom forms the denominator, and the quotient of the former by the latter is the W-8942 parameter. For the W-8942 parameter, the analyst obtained -0.7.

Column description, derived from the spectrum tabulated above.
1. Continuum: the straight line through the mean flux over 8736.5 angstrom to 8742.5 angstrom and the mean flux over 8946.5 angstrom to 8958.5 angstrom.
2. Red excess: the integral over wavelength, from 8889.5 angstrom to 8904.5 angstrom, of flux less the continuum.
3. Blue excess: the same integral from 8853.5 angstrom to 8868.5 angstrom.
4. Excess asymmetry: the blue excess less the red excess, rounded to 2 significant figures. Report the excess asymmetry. 3.2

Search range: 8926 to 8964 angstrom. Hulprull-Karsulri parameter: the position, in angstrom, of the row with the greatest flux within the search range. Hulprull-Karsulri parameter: 8927.0 angstrom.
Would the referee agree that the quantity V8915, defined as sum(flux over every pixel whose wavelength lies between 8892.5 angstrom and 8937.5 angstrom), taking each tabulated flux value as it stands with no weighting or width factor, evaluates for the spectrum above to 85.9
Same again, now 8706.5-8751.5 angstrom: 85.6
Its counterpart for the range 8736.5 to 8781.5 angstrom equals 86.8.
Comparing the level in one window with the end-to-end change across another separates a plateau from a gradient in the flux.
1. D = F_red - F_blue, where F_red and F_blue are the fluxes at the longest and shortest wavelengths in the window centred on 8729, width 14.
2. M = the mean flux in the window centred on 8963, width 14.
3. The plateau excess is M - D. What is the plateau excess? 5.4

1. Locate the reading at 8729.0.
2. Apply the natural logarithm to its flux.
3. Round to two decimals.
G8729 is 1.74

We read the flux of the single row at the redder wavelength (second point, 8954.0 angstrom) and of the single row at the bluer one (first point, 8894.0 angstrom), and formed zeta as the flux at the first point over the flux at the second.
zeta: 0.89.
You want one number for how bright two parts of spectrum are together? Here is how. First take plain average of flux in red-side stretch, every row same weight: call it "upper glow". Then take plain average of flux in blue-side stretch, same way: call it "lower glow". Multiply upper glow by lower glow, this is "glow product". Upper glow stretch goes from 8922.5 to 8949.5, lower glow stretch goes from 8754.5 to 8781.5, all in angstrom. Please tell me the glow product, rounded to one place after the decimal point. 34.9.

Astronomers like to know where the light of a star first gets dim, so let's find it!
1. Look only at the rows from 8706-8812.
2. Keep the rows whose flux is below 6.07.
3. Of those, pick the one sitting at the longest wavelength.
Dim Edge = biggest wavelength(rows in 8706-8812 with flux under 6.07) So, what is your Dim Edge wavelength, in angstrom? 8810.0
